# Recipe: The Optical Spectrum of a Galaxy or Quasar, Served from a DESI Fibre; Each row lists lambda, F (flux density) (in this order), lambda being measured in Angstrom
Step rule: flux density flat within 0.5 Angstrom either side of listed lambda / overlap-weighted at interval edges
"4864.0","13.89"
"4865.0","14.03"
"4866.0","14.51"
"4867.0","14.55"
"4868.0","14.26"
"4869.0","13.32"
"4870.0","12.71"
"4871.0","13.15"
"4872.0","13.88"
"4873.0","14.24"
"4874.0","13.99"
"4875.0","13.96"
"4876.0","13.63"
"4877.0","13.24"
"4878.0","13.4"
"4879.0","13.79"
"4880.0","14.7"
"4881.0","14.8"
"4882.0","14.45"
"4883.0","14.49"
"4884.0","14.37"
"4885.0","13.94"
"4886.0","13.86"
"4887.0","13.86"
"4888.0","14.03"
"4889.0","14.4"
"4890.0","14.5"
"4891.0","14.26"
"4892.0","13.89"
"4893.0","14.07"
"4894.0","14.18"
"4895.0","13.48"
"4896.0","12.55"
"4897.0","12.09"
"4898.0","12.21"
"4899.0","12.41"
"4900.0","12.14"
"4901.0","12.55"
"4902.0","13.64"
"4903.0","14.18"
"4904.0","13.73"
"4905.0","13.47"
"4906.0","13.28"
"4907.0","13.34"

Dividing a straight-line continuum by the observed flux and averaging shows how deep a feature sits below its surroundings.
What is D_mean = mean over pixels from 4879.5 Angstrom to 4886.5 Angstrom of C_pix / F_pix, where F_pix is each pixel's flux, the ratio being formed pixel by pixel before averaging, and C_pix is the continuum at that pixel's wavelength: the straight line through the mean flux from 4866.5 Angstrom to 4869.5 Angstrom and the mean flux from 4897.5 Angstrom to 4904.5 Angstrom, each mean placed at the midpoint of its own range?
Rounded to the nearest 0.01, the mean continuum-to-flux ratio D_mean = 0.94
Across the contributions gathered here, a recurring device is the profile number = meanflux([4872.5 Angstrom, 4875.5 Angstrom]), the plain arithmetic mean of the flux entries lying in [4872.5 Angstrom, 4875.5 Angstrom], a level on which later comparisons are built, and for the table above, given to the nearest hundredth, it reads 14.06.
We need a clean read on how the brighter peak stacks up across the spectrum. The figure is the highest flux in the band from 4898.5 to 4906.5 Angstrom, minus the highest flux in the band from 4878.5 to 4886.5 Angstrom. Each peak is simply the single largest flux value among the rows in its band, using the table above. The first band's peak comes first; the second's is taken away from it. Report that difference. -0.62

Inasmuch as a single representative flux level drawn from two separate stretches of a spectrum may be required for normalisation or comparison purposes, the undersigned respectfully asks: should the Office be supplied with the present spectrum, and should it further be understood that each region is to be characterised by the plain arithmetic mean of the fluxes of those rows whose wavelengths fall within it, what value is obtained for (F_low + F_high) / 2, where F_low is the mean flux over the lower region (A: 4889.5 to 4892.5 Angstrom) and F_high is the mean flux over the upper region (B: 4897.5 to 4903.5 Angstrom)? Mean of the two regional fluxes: 13.5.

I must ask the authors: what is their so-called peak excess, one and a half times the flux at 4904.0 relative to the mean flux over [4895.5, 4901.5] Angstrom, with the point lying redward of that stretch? 1.67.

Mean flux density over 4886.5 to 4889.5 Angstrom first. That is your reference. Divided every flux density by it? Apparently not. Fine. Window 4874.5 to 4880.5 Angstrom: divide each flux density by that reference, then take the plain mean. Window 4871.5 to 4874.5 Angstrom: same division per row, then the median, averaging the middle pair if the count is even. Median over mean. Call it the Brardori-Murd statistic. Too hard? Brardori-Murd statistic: 1.01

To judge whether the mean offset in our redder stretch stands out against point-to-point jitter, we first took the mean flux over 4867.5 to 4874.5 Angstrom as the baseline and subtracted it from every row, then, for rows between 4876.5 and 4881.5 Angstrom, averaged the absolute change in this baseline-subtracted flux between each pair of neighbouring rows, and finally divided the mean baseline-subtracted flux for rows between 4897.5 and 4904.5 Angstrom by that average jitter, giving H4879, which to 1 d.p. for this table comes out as -1.7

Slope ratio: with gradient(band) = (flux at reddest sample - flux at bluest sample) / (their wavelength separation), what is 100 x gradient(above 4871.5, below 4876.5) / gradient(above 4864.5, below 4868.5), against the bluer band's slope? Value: -82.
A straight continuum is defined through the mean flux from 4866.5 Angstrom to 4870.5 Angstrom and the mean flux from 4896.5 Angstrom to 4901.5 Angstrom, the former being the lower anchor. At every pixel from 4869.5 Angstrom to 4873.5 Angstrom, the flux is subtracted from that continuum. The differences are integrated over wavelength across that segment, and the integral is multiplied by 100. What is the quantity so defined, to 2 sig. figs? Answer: 30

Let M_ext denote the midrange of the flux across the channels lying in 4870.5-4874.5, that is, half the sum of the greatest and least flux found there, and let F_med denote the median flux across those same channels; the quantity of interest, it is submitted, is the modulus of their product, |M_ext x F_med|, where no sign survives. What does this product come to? 191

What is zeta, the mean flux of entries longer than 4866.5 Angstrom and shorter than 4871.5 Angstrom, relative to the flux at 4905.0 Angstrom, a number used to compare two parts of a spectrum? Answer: 1.01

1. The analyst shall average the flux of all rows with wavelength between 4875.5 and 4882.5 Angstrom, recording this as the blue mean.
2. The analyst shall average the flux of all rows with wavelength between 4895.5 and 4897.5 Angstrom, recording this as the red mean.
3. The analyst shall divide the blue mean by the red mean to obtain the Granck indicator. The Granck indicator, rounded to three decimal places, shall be 1.136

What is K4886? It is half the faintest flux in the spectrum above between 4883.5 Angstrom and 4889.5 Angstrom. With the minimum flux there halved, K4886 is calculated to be 6.9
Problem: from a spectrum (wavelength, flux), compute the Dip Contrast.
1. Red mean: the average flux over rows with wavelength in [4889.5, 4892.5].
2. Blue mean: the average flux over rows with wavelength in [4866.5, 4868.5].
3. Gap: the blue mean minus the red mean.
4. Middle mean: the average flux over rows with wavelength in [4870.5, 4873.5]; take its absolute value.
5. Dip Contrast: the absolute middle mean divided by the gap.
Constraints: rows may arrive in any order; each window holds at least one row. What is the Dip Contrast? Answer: 73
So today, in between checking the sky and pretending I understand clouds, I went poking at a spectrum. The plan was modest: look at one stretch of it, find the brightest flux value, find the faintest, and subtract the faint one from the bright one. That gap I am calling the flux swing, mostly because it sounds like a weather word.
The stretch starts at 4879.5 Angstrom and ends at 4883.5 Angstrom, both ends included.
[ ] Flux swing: 0.35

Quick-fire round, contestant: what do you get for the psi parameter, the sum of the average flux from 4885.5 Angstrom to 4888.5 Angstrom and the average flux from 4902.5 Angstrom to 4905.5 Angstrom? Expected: 27.7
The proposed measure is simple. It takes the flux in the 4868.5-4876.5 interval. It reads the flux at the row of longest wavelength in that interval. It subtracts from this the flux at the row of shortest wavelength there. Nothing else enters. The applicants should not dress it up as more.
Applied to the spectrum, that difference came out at 0.3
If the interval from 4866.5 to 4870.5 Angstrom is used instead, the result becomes -1.8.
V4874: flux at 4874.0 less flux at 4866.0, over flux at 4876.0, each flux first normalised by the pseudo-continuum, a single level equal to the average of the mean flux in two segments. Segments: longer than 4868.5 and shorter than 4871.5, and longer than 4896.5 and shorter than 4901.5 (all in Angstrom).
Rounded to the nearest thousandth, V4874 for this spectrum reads -0.038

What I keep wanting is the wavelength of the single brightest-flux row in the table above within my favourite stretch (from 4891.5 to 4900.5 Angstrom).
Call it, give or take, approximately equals 4894.0 Angstrom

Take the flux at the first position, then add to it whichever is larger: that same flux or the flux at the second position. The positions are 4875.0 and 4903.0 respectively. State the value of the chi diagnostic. 28.1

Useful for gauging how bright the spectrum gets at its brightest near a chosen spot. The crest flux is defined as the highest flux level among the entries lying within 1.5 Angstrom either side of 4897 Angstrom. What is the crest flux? 12.55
